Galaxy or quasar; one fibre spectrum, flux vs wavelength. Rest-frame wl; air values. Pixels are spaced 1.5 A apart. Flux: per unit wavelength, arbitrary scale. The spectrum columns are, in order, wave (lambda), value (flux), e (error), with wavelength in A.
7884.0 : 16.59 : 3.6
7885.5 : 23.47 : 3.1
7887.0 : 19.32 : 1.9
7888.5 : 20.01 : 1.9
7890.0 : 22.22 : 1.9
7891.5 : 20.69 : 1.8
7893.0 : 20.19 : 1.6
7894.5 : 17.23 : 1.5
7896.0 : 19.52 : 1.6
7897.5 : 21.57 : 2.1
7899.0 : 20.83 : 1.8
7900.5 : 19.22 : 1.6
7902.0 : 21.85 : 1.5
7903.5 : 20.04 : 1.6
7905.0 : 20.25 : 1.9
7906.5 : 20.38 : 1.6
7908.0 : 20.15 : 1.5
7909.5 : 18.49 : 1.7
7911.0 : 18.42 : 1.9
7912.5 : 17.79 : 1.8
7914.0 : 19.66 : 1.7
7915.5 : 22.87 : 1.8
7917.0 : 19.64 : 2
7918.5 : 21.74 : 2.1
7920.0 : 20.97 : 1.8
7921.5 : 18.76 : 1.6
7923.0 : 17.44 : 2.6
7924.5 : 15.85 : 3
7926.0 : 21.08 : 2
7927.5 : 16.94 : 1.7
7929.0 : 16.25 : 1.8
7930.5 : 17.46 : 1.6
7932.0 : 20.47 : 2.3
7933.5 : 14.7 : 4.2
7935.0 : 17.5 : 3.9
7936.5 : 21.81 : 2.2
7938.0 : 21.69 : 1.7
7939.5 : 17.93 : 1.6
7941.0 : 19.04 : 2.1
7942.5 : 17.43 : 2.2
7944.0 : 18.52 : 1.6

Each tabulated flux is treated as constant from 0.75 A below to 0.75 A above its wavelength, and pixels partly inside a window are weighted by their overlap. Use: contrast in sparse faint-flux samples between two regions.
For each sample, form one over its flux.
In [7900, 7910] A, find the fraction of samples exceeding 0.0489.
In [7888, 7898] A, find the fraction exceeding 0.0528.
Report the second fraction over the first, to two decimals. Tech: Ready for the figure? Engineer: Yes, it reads 0.17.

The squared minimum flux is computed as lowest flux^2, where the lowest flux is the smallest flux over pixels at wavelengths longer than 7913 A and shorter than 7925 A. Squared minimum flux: 251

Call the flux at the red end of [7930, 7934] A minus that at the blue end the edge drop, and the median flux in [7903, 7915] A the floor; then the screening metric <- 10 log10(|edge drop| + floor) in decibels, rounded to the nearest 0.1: 13.5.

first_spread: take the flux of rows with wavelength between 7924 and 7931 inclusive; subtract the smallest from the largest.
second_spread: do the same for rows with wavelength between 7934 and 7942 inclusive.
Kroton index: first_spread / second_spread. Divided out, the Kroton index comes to 1.2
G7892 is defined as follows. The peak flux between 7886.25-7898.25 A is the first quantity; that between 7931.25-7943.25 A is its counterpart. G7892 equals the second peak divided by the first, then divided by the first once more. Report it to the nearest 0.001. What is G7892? 0.044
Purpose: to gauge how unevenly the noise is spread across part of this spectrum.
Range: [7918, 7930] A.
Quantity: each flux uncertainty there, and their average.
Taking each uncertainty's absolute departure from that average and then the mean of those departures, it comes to 0.37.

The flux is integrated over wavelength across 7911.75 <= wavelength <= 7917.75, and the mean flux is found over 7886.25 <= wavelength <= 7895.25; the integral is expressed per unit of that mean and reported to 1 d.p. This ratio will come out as 6.0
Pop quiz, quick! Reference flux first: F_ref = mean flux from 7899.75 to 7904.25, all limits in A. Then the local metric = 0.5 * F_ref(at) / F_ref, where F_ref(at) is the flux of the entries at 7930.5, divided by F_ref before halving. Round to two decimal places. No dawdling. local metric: 0.43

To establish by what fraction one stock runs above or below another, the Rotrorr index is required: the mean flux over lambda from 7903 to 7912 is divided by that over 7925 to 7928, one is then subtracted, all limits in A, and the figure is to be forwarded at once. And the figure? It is 0.03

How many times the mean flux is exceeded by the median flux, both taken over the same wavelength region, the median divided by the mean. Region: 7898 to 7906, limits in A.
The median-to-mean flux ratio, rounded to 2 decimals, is 0.99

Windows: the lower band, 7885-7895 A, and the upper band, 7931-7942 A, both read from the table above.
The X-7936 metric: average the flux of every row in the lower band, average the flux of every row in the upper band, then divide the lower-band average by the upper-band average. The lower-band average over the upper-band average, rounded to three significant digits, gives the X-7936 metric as 1.08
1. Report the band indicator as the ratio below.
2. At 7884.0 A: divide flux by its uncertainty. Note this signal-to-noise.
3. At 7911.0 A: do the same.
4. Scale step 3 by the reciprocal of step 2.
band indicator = 2.1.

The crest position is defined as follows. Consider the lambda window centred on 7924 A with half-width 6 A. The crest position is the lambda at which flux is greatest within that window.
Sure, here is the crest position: 7918.5 A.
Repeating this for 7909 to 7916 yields 7915.5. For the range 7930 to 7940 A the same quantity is 7936.5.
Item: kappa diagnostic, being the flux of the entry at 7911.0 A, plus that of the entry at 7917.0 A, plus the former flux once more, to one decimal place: 56.5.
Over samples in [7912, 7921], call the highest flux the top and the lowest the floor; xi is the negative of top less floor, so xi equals -5.1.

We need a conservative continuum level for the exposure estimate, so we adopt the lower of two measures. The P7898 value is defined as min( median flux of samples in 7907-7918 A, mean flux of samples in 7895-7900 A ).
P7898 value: 19.6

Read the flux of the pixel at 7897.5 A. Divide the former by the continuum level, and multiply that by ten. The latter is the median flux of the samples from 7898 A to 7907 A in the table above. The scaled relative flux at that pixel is 10.6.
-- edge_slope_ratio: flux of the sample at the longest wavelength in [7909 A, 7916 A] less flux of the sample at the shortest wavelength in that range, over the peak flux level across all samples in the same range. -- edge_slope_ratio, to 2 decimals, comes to 0.19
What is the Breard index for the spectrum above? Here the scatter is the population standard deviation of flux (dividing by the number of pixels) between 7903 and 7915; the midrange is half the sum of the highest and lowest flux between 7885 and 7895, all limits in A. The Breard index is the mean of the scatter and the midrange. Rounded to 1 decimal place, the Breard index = 10.6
